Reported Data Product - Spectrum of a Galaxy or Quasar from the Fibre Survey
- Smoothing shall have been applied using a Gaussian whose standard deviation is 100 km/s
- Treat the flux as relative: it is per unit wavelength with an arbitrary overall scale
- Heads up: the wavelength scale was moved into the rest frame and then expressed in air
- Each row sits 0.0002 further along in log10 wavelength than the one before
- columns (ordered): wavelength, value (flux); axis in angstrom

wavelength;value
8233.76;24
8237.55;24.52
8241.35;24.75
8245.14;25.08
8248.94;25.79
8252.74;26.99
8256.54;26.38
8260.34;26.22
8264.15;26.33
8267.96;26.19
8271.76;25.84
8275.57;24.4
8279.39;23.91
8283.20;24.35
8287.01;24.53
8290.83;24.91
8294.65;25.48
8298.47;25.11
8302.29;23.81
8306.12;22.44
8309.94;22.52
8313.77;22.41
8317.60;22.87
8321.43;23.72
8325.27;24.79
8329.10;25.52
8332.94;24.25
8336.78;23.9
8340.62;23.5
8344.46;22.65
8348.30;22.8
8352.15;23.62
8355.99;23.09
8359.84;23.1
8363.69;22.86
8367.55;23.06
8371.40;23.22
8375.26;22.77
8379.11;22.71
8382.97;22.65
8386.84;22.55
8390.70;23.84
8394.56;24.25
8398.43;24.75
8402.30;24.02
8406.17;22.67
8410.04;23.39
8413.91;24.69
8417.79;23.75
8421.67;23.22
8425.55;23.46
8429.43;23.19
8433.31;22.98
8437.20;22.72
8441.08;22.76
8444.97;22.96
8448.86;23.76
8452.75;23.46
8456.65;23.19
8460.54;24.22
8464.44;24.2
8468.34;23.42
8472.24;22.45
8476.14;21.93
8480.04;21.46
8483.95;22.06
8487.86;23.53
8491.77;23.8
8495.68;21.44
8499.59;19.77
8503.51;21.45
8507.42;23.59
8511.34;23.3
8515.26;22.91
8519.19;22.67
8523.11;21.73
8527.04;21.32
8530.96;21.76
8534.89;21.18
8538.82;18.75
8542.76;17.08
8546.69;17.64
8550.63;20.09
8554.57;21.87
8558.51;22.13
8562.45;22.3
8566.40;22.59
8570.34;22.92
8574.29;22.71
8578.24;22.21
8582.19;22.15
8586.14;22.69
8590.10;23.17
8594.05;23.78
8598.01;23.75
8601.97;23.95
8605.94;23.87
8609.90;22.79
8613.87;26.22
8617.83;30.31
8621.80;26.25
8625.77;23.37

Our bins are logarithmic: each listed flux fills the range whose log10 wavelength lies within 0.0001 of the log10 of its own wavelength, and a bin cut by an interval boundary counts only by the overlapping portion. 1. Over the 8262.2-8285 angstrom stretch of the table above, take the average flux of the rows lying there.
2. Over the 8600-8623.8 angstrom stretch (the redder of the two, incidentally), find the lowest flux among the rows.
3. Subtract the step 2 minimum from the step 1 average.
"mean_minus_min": 2.4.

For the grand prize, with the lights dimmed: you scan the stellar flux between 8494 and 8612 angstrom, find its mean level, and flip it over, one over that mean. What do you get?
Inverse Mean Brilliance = 0.0456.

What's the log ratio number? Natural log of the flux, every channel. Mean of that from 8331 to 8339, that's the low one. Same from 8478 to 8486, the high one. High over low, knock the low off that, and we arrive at -2.21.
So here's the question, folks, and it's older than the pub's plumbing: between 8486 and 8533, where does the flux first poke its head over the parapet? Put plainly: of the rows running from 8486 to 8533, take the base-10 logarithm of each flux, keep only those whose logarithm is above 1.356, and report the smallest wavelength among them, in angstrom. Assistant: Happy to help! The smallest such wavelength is 8487.86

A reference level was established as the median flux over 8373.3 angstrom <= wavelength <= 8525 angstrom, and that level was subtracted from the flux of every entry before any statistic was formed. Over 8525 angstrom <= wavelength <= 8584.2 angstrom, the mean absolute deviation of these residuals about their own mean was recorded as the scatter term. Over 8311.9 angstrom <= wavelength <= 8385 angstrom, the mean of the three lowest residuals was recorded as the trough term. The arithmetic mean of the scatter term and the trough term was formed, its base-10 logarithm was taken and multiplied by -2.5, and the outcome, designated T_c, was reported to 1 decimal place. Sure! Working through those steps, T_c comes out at 1.0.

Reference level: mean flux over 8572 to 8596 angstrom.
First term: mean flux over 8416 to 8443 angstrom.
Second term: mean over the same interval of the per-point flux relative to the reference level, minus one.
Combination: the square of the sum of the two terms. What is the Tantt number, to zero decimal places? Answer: 537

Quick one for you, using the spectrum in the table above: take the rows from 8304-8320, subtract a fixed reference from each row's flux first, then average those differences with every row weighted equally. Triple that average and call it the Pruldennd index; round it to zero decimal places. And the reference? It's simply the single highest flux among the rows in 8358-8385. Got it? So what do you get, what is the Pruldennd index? -2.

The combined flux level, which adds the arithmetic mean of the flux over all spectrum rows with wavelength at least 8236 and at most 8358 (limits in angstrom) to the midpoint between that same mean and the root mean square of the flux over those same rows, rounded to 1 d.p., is 48.9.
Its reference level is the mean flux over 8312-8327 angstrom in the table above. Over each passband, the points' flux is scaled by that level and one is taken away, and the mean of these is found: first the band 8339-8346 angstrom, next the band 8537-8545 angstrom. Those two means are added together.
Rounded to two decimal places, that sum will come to -0.25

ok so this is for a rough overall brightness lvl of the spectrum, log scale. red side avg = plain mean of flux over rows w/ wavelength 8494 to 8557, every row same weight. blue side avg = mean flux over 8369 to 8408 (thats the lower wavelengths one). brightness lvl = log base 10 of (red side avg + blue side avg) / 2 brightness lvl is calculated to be 1.35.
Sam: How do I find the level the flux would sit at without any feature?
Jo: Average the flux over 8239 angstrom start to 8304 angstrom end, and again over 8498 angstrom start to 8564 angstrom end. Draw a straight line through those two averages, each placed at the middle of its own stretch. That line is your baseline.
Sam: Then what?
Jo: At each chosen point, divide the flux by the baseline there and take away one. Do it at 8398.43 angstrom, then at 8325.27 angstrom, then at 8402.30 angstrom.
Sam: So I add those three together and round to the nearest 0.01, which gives 0.11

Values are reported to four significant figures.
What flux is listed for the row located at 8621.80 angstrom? 26.25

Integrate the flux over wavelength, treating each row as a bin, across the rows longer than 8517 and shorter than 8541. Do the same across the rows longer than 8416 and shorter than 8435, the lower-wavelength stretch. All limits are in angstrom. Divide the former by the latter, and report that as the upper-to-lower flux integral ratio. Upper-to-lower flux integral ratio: 1.1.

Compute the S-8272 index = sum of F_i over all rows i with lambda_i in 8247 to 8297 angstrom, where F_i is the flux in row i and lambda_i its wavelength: 331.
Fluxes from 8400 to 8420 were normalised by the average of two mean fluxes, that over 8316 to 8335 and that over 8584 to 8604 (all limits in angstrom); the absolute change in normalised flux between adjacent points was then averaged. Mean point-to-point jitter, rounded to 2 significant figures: 0.045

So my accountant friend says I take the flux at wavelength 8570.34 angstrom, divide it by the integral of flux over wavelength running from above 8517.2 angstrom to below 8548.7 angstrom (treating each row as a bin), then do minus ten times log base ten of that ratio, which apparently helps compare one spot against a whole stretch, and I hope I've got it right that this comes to 14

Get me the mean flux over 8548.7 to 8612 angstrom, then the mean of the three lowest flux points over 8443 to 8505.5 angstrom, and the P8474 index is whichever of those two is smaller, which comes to 20.9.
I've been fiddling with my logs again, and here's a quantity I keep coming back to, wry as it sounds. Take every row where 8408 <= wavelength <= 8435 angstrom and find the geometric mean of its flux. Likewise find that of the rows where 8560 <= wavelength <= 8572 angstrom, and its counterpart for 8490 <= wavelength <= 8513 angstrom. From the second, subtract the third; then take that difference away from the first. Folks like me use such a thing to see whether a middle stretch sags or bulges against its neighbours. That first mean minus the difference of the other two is 23.1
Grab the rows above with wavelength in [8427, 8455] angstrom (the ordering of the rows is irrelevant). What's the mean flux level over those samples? 23.1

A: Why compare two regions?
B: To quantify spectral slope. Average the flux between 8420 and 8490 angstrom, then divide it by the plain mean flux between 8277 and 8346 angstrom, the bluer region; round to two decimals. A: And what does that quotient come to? 0.96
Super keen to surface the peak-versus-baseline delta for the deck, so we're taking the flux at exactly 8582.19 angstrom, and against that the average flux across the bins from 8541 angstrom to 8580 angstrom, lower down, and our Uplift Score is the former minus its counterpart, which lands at 1.0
